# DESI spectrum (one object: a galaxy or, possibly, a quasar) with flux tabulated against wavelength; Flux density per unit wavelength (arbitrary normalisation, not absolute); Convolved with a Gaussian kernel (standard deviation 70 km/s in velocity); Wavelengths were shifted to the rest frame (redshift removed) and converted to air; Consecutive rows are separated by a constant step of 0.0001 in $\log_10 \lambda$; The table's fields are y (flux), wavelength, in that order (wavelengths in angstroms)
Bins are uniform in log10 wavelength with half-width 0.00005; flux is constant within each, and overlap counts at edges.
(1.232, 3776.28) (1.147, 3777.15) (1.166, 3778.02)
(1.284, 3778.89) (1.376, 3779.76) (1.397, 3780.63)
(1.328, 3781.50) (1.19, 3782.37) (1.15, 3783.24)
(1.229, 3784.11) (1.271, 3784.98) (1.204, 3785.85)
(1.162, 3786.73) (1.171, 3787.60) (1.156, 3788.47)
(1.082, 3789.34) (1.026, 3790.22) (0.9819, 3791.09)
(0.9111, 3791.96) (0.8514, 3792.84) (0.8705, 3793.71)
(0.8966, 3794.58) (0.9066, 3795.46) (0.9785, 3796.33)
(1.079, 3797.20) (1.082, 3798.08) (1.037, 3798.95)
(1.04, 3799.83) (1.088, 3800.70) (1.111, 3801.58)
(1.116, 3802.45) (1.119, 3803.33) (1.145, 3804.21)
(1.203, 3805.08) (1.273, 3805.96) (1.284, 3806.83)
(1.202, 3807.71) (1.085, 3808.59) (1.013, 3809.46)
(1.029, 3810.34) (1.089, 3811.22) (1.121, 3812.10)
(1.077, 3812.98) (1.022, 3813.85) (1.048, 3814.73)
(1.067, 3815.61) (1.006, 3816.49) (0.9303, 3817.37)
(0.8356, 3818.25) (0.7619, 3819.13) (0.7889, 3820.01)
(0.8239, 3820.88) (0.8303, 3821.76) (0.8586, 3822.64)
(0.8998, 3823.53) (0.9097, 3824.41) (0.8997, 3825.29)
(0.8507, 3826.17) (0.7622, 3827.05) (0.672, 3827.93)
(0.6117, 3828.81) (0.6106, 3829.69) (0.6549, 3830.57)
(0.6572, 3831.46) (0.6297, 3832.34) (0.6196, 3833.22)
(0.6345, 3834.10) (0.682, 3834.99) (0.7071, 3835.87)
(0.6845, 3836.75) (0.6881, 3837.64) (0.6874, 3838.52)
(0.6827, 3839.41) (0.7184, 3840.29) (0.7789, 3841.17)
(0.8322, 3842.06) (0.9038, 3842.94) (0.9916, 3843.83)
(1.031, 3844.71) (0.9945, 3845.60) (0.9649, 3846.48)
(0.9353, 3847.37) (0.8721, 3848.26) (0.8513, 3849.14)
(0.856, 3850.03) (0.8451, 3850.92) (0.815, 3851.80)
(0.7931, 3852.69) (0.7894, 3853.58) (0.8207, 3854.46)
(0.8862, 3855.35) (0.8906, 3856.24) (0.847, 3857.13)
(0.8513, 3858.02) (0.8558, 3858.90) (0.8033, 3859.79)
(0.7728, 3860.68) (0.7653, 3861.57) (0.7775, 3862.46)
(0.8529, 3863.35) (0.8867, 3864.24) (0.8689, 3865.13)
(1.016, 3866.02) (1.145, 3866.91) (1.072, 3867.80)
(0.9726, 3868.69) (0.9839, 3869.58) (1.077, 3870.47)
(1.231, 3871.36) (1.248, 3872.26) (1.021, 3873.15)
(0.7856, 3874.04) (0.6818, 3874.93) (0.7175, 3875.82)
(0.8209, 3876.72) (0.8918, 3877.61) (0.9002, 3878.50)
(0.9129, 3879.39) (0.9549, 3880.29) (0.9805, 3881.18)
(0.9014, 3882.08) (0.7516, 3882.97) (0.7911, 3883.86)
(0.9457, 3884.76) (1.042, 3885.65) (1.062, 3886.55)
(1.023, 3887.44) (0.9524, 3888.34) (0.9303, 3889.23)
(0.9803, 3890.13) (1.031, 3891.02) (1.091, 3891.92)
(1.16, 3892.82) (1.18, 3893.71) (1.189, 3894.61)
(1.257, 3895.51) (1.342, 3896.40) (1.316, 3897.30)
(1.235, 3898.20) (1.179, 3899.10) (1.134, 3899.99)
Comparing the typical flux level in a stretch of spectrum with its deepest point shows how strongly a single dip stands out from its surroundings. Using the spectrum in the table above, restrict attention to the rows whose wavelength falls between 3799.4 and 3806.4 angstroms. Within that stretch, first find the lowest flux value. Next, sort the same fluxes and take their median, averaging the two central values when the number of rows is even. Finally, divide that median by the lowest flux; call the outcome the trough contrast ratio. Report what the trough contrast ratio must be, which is 1.07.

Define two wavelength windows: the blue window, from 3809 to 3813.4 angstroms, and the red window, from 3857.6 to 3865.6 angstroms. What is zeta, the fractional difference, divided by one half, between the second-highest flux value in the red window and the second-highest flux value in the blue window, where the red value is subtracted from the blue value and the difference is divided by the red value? 0.51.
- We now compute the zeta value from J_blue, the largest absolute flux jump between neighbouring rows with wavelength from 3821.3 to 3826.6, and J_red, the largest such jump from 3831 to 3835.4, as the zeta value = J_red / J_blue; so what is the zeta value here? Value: 1.0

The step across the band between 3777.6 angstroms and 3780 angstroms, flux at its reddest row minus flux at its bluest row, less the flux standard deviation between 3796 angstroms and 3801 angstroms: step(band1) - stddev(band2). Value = 0.17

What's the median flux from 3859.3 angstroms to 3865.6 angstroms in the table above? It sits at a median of 0.80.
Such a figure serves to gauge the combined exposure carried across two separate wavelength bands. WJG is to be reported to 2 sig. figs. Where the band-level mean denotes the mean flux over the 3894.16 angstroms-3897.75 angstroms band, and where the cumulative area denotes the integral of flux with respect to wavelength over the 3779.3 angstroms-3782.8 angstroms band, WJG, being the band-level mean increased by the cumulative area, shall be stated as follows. 5.9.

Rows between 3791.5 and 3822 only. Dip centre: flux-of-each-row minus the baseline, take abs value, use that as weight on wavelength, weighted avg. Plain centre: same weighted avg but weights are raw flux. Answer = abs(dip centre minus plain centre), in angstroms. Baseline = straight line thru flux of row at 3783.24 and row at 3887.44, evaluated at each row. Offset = 1.1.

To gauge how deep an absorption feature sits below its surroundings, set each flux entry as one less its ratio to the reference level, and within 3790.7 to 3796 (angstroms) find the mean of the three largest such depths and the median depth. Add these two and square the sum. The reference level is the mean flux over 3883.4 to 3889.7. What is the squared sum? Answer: 0.025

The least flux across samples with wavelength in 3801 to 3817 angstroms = 1.006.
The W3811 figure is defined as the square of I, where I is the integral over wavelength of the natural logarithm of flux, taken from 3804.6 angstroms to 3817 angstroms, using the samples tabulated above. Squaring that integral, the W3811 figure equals 1.5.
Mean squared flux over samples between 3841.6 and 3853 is 0.8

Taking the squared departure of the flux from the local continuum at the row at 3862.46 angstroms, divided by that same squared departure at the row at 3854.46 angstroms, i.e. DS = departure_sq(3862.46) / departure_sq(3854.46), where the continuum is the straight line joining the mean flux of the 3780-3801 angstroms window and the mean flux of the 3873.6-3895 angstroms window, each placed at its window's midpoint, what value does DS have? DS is 1.4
